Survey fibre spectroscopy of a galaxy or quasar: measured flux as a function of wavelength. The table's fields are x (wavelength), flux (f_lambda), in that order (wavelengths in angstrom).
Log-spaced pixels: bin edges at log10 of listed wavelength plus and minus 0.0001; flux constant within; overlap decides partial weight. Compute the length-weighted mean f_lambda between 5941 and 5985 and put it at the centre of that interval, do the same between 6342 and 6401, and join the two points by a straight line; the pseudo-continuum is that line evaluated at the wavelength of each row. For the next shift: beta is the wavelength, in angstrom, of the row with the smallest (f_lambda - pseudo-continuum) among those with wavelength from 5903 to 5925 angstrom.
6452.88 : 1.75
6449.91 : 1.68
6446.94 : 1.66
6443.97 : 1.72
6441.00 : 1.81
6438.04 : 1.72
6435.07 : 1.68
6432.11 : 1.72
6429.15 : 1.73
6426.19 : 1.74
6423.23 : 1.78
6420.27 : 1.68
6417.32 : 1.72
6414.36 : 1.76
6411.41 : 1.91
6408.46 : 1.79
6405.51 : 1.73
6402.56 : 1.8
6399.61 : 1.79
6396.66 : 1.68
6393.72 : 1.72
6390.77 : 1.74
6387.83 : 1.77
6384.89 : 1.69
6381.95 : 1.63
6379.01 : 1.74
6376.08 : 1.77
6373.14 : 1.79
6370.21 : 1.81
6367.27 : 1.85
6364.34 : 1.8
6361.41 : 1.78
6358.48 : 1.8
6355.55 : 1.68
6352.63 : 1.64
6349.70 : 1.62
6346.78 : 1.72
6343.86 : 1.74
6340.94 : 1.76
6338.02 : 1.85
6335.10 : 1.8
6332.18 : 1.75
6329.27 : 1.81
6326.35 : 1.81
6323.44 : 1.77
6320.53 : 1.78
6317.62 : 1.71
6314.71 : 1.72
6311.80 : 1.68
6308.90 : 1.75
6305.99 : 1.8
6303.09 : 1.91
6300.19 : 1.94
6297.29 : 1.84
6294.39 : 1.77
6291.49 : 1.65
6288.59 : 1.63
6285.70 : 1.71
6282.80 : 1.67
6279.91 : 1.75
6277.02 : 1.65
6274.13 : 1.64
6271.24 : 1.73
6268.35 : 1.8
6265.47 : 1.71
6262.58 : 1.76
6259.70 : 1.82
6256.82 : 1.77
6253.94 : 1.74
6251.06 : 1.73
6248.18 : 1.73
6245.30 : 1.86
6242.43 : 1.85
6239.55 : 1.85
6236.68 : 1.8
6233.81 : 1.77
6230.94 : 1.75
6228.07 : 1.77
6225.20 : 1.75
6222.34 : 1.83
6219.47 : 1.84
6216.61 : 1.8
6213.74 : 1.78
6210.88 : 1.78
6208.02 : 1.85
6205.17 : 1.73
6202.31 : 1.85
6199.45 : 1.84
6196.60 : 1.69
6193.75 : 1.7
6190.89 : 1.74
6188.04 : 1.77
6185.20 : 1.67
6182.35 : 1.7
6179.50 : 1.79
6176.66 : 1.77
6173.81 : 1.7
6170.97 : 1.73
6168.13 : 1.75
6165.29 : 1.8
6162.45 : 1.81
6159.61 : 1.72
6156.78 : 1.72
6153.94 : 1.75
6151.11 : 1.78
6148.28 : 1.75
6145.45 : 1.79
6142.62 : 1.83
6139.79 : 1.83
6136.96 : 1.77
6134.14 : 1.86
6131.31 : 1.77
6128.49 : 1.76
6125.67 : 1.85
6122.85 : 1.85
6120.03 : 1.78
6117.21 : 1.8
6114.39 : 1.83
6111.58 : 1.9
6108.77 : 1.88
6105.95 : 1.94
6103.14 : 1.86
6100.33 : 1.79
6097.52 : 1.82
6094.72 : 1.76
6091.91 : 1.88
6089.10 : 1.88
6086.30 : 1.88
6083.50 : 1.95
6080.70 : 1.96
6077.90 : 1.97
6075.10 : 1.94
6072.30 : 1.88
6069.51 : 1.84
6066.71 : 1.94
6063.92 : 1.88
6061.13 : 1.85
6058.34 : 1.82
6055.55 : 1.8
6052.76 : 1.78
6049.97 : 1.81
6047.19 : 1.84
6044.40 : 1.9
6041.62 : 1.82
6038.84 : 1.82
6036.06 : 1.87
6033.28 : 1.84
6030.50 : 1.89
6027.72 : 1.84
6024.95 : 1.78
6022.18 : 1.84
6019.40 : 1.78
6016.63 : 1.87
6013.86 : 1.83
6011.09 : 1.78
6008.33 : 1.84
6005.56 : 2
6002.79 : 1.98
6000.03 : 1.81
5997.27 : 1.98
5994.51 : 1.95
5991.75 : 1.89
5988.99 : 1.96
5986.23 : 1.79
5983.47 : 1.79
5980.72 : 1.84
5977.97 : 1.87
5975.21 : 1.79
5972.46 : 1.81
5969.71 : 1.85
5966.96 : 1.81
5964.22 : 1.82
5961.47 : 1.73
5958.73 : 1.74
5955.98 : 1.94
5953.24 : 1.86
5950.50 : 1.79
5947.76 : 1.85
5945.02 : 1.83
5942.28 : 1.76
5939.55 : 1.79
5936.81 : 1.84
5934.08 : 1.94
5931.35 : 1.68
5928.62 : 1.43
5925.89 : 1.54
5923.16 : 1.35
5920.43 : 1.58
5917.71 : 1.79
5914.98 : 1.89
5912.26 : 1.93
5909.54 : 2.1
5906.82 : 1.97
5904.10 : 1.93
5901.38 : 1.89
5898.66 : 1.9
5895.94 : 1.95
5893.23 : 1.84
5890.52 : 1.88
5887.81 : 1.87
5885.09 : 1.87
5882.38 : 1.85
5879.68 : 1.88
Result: 5923.16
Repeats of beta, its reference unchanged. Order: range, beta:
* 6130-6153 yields 6148.28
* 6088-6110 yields 6094.72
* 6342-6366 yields 6349.70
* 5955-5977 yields 5961.47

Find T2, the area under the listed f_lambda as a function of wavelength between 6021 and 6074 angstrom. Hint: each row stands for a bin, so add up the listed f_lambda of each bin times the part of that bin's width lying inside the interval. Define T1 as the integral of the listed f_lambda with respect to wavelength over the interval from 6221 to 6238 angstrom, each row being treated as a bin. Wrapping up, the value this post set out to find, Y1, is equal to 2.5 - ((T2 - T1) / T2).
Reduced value 1.81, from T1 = 30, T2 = 98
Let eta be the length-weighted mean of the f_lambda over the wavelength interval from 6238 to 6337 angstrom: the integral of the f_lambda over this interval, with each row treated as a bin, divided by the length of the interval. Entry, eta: 1.76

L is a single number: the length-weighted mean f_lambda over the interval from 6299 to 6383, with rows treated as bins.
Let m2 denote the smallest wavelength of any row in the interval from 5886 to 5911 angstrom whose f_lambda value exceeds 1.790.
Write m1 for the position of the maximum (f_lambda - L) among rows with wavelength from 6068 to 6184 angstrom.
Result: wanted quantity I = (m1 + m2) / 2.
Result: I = 5982.9 angstrom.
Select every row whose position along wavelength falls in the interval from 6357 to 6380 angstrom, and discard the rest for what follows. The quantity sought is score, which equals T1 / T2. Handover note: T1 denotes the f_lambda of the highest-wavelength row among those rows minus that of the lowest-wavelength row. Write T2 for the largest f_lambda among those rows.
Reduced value -0.03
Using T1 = -0.06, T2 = 1.85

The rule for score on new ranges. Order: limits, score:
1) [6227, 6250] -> -0.02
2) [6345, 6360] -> 0.04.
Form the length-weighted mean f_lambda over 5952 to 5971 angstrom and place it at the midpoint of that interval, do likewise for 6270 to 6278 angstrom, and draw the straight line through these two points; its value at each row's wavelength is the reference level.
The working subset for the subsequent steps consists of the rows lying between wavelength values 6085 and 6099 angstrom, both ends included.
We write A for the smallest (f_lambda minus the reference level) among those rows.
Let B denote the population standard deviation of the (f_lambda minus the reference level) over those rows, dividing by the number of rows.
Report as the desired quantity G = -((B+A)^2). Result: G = -0.002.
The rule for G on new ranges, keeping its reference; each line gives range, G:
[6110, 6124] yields -0.006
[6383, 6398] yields -0.010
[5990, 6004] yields -0.005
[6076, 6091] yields -0.024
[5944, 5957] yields 0.000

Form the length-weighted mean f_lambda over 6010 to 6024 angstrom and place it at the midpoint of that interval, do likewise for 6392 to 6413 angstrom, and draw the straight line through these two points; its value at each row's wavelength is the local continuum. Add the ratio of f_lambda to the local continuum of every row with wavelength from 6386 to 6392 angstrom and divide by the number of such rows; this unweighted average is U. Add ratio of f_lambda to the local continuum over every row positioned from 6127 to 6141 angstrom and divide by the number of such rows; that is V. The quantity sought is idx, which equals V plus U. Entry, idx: 1.98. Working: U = 0.99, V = 1.00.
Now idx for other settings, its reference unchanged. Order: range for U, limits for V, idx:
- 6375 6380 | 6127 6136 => 1.98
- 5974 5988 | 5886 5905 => 2.03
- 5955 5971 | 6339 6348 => 1.97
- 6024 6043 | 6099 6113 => 2.05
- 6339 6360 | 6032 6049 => 1.98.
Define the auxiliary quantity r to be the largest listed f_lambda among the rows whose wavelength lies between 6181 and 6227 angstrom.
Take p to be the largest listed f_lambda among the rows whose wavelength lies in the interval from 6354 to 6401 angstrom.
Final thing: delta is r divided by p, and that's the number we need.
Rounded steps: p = 1.85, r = 1.85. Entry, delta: 1.00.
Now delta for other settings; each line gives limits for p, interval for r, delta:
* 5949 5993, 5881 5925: 1.07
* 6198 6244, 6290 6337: 1.05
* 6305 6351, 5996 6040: 1.08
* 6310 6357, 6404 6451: 1.03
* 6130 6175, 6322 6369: 0.99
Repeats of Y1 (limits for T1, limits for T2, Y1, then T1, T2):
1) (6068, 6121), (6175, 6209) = 3.16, 99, 60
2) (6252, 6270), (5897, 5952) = 1.82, 32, 98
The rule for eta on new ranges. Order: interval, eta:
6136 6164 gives 1.77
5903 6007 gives 1.82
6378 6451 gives 1.74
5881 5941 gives 1.81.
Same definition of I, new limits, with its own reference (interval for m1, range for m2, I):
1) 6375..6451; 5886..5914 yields 6149.6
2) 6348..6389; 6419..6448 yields 6404.1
